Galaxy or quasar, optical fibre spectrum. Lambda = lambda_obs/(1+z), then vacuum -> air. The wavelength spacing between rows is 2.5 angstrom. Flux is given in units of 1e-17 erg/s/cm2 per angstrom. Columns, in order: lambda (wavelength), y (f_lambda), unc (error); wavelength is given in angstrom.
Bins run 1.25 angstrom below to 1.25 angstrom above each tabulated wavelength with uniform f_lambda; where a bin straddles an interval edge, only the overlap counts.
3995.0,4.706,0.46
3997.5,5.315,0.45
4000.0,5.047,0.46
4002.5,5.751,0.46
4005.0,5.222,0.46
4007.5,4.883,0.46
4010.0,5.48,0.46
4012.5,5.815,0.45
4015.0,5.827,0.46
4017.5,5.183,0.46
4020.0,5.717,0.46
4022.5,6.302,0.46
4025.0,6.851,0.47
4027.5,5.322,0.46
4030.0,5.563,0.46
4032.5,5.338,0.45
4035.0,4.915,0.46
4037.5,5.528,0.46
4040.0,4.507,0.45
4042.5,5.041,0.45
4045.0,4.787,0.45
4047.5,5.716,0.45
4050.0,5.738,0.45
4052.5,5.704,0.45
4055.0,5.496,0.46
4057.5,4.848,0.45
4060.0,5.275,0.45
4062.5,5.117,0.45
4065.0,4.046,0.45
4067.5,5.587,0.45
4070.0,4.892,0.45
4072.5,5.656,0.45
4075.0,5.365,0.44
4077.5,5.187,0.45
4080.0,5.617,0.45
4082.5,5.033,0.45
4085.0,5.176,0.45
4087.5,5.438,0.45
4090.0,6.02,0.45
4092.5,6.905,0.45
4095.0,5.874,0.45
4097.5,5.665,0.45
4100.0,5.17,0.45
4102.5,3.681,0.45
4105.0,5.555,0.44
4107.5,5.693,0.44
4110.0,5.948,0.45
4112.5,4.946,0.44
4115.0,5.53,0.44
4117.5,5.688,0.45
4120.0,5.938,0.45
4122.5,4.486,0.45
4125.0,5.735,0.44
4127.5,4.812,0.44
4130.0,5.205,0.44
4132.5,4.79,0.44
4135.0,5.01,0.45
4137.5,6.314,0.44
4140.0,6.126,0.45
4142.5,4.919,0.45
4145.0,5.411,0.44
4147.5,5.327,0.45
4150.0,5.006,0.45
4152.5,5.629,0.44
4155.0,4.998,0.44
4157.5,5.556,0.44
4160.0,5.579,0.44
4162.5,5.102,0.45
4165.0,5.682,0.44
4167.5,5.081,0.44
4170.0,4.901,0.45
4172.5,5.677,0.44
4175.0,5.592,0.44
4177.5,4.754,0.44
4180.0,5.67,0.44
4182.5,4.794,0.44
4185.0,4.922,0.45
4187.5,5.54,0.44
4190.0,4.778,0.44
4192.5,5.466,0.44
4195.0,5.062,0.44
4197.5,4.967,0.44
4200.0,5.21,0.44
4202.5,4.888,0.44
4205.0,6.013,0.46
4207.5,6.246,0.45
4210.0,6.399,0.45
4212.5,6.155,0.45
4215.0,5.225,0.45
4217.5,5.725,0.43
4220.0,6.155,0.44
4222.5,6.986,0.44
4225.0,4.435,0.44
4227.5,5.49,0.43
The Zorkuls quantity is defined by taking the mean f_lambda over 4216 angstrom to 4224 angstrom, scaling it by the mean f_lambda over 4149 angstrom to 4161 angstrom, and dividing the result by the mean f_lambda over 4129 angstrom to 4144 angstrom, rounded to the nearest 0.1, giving 6.2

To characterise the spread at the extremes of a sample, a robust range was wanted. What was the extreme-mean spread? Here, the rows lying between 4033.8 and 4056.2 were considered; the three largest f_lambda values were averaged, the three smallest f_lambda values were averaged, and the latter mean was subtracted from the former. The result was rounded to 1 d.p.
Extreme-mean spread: 1.0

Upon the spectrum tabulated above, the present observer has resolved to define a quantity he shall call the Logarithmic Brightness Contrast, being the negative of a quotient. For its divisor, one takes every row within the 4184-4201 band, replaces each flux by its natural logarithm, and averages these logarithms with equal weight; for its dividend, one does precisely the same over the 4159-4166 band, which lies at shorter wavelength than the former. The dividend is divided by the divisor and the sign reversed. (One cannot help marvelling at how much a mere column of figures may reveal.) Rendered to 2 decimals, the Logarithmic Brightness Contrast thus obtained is -1.04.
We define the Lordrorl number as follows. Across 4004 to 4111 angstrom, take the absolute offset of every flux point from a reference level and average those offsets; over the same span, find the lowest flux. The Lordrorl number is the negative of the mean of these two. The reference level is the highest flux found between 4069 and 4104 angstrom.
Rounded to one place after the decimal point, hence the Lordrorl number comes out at -2.6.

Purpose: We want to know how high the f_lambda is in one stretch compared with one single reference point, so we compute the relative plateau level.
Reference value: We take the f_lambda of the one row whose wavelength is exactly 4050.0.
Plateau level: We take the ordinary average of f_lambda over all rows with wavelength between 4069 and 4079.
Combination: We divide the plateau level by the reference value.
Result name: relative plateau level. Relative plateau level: 0.92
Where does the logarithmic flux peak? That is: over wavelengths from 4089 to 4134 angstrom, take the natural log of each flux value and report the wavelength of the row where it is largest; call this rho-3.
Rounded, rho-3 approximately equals 4092.5 angstrom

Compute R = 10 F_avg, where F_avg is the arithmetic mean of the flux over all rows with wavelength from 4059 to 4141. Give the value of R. 53.8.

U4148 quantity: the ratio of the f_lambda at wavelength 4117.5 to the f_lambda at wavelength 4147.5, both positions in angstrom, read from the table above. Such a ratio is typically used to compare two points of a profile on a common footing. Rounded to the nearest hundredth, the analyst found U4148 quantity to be 1.07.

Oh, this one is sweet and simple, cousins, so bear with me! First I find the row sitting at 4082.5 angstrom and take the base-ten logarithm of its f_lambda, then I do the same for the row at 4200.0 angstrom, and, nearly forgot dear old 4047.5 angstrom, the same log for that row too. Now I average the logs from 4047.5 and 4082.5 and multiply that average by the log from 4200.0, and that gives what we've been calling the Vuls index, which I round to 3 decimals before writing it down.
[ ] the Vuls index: 0.523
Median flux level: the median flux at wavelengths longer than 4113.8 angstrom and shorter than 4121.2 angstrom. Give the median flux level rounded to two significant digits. 5.7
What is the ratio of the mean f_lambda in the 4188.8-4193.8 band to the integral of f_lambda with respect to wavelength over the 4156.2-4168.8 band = 0.08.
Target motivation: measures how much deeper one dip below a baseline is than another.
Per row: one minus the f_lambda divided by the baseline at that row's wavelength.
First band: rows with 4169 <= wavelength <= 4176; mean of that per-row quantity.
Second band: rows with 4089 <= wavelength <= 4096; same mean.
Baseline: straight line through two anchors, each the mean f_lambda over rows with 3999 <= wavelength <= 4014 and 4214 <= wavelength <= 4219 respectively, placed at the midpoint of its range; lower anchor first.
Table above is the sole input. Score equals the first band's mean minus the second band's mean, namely 0.2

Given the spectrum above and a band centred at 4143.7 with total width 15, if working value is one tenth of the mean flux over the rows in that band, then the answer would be 0.552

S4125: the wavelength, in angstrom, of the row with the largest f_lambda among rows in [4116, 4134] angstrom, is 4120.0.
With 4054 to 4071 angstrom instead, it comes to 4067.5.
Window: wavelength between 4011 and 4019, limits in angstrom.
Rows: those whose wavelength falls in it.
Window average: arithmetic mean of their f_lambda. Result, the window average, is 5.61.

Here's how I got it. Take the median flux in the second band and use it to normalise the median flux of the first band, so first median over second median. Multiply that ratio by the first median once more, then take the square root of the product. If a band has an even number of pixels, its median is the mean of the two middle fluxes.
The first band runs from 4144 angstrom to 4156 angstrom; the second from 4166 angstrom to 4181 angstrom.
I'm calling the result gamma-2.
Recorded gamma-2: 2.31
